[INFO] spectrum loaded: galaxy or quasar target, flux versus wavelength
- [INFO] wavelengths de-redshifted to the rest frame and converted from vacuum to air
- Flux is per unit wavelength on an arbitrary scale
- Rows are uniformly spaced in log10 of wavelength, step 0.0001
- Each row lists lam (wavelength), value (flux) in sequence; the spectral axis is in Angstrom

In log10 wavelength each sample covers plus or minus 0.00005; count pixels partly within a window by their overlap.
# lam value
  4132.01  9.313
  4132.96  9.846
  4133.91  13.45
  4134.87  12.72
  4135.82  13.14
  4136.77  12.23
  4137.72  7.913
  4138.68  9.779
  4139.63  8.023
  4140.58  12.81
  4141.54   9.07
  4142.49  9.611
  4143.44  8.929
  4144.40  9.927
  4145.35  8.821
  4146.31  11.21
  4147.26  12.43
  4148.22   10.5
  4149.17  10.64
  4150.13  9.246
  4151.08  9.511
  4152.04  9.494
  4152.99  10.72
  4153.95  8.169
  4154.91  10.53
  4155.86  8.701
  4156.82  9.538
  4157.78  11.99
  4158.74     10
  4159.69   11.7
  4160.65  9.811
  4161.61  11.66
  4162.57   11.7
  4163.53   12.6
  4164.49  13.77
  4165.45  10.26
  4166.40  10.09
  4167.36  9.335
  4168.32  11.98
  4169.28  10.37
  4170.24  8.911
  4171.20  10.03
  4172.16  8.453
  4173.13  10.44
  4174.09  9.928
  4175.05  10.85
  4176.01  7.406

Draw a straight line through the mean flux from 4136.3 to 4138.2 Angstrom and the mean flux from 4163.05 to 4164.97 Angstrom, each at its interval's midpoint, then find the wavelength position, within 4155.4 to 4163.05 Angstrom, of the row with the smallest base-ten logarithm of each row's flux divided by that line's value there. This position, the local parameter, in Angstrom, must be 4155.86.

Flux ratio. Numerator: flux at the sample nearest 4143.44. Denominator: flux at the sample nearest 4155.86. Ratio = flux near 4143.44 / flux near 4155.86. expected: 1.03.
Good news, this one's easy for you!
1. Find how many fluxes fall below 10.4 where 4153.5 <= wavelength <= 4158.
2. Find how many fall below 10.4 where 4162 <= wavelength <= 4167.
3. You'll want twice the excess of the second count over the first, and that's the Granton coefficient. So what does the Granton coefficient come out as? -2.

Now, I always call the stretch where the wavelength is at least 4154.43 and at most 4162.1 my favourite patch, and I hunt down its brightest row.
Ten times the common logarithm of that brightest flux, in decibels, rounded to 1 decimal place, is 10.8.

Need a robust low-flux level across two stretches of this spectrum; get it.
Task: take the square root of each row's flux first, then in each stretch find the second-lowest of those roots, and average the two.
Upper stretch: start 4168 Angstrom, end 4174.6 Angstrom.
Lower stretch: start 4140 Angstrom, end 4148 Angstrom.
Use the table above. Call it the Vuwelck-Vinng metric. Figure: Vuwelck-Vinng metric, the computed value 2.99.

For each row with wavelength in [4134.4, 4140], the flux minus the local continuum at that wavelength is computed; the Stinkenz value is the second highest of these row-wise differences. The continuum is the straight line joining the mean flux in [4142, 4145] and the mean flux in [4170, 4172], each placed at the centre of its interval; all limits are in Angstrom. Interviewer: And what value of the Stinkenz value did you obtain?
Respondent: 3.2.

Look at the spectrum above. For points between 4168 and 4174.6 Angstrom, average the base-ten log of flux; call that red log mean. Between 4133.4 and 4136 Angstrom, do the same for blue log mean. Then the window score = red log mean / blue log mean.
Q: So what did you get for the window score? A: 0.89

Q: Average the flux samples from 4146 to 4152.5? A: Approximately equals 10.4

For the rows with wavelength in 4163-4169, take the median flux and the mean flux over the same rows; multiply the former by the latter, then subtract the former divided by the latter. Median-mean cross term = 125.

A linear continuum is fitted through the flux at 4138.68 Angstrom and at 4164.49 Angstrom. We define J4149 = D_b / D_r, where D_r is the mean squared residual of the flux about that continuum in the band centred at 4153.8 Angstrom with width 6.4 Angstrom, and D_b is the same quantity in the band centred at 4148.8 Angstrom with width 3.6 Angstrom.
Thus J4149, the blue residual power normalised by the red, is 0.27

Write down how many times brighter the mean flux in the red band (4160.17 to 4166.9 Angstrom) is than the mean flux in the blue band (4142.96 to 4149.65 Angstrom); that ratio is 1.10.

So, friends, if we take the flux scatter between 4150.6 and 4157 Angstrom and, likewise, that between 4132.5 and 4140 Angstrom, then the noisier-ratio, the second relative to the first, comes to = 2.5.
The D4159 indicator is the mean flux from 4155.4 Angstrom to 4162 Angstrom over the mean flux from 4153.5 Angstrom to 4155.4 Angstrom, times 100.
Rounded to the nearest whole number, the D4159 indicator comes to 112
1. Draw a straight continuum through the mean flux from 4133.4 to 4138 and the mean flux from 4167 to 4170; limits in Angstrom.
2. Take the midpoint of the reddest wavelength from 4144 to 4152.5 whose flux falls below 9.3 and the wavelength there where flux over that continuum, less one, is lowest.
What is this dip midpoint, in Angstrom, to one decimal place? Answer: 4147.7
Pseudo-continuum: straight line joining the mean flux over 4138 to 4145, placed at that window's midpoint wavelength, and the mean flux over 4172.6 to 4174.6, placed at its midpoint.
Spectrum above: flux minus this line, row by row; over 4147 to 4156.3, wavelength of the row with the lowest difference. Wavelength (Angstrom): 4153.95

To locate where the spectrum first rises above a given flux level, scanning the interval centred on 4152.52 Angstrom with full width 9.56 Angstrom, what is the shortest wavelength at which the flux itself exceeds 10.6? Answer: 4149.17 Angstrom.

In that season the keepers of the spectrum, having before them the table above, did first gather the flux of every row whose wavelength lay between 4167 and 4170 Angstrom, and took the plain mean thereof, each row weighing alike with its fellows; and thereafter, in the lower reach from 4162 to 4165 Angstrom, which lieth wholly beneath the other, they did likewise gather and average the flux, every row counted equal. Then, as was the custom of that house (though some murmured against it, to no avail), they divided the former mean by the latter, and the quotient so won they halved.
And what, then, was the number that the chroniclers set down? 0.42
